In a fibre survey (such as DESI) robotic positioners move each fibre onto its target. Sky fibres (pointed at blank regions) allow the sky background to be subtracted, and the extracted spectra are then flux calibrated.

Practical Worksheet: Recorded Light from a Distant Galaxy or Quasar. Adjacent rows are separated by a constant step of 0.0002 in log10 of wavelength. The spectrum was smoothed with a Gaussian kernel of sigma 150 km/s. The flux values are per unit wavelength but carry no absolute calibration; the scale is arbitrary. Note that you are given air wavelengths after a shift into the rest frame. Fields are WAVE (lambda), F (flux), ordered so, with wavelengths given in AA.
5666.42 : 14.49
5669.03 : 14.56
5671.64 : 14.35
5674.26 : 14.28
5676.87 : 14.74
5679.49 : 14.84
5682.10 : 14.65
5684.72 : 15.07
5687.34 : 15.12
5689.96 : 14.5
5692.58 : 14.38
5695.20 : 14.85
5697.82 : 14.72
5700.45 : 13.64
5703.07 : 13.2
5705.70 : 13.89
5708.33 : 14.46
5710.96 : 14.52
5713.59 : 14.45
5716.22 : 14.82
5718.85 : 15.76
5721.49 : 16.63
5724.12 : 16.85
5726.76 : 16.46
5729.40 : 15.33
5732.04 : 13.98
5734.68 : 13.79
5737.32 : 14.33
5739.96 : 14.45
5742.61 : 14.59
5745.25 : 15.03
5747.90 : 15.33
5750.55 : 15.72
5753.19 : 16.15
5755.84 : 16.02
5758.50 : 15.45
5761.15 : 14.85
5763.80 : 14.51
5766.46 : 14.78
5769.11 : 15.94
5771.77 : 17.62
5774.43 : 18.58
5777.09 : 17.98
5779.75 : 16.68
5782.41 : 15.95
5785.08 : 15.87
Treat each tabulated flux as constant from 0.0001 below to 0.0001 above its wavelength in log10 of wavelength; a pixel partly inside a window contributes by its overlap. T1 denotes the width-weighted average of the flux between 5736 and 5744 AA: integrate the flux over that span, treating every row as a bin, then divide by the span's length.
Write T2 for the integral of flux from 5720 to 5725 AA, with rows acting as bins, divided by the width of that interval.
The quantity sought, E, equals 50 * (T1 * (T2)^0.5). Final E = 2956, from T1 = 14.5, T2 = 16.7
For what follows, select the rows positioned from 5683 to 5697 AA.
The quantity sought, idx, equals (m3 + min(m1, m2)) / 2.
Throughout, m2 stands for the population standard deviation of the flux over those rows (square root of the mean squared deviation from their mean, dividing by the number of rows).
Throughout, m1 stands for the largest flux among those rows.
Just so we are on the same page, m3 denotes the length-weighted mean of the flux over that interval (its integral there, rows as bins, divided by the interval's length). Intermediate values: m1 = 15.12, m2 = 0.3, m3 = 14.8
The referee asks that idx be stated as 7.5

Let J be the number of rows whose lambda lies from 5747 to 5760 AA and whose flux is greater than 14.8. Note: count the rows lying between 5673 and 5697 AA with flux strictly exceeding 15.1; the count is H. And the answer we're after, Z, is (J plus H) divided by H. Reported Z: 6.0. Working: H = 1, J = 5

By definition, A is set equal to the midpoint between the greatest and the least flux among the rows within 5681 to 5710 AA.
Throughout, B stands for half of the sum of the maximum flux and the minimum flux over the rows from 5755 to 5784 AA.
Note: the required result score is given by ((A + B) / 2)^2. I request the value 236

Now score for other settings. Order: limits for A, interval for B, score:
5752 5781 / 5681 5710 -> 236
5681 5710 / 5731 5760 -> 212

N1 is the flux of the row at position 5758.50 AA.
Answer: 15.45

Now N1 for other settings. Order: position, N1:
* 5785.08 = 15.87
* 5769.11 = 15.94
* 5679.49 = 14.84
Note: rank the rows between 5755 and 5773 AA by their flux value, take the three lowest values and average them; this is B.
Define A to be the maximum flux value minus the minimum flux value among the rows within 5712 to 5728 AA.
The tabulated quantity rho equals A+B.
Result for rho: 17.1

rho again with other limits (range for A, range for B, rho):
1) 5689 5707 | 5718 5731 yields 17.5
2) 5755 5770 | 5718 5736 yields 15.9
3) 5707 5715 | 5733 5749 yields 14.3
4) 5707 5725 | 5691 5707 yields 16.0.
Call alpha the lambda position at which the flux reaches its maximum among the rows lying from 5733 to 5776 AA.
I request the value 5774.43 AA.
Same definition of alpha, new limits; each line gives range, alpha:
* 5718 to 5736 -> 5724.12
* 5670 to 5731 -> 5724.12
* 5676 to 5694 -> 5687.34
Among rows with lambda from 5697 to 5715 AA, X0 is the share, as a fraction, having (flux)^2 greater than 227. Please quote 0.00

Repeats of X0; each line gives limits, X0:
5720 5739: 0.57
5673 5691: 0.29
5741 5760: 0.71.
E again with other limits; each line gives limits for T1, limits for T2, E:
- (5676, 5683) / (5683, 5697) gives 2835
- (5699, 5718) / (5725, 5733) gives 2782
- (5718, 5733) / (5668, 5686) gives 3037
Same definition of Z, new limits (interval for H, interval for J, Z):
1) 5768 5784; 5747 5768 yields 2.0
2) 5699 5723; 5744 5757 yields 3.5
